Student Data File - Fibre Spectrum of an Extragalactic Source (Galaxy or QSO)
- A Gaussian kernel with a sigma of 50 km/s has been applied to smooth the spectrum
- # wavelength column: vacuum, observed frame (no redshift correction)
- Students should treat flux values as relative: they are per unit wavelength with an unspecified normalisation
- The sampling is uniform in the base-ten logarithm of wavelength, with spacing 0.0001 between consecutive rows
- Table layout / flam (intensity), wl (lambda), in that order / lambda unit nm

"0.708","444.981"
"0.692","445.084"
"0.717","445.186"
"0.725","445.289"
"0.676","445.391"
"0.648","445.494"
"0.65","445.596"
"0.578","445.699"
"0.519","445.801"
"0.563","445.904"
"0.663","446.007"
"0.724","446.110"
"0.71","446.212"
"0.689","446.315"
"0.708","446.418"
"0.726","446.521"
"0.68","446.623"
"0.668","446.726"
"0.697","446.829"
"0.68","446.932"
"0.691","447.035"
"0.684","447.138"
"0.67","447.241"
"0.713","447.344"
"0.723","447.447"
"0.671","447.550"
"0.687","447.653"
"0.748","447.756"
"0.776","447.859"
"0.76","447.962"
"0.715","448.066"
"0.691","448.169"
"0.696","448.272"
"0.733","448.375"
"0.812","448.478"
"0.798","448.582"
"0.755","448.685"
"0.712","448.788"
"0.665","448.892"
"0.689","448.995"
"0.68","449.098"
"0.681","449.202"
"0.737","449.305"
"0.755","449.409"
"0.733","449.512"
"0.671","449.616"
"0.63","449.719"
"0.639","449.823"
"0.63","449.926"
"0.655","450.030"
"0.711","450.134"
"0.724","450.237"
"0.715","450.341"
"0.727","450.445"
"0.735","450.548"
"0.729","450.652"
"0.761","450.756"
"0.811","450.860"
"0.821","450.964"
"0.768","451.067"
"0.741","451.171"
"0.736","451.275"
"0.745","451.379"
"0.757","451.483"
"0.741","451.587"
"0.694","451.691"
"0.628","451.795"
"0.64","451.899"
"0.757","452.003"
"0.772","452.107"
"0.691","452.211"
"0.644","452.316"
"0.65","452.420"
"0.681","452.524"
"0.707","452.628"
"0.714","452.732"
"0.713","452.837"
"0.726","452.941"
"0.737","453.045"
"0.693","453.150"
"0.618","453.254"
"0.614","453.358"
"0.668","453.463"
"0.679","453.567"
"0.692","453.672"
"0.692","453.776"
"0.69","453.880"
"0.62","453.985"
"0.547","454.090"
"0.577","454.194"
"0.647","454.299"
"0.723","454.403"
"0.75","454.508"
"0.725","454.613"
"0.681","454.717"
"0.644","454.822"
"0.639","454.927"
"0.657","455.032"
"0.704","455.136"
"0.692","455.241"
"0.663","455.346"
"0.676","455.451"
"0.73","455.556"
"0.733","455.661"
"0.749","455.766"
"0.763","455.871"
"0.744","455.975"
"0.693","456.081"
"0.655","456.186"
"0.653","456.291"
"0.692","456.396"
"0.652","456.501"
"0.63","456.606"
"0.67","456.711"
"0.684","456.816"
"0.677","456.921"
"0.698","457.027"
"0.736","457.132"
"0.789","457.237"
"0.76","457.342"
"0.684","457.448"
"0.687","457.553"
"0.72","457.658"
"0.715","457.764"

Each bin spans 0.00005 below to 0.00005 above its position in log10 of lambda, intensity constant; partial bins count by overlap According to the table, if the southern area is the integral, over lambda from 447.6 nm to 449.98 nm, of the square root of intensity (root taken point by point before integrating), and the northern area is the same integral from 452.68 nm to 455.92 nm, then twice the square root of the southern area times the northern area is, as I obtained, 4.6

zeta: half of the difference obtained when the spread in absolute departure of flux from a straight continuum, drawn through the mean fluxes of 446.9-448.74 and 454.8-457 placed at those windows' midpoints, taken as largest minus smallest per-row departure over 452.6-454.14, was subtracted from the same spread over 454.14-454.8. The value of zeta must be -0.02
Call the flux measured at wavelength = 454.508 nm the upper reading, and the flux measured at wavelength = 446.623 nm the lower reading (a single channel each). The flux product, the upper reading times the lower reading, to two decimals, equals 0.51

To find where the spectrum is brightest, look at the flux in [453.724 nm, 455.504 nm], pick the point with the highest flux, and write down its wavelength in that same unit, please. 454.508 nm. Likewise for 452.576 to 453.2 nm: 453.045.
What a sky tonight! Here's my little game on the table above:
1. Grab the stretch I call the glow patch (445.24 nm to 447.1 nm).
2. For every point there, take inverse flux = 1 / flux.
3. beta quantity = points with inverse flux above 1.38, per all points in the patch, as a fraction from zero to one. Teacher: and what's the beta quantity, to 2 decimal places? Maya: 0.89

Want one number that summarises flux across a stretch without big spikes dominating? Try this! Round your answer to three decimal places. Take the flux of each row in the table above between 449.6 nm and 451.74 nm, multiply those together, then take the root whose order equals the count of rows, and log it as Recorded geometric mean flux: 0.719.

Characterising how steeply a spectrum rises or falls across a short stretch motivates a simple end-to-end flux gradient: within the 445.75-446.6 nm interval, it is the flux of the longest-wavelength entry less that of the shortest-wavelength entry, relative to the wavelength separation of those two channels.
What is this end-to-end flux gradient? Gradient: 0.29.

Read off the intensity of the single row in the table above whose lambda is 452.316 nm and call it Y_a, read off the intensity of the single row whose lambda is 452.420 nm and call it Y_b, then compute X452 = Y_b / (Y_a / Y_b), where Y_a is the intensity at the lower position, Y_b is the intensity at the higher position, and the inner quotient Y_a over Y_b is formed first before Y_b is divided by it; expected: 0.66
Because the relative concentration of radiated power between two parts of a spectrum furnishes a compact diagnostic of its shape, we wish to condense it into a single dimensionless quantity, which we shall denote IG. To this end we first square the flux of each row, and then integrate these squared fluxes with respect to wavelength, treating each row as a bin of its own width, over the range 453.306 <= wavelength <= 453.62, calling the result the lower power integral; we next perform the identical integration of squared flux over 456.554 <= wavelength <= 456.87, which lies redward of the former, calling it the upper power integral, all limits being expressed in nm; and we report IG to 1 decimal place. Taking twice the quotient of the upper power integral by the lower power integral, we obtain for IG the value 2.1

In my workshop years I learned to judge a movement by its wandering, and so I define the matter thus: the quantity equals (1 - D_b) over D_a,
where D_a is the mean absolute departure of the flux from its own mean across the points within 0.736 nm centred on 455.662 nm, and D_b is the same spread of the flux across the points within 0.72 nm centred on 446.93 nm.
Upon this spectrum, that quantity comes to 32.7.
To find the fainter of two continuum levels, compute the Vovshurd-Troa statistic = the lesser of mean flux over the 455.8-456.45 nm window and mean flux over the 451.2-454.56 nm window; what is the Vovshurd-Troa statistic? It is 0.686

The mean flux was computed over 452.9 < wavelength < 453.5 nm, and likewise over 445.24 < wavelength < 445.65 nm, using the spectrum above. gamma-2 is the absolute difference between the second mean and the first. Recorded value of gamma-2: 0.00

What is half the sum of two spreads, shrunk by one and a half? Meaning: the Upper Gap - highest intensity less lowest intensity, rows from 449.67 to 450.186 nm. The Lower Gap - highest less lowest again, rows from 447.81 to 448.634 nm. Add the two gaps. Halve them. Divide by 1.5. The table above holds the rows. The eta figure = 0.0673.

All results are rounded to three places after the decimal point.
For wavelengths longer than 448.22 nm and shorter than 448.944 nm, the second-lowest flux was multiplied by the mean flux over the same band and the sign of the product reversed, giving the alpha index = -0.514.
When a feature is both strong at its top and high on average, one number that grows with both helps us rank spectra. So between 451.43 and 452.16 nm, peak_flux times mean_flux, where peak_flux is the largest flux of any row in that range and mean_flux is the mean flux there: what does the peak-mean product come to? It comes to 0.550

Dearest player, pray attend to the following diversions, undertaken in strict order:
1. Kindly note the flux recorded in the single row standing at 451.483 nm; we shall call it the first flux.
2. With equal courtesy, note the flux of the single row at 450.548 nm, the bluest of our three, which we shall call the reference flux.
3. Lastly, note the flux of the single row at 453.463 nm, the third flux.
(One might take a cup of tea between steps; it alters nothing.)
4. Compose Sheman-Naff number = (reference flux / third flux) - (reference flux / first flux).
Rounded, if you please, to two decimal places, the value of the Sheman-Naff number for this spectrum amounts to 0.13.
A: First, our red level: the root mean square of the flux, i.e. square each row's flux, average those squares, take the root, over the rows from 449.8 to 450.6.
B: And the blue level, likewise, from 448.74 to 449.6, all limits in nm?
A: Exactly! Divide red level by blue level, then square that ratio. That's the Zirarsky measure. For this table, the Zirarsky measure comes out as 0.96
